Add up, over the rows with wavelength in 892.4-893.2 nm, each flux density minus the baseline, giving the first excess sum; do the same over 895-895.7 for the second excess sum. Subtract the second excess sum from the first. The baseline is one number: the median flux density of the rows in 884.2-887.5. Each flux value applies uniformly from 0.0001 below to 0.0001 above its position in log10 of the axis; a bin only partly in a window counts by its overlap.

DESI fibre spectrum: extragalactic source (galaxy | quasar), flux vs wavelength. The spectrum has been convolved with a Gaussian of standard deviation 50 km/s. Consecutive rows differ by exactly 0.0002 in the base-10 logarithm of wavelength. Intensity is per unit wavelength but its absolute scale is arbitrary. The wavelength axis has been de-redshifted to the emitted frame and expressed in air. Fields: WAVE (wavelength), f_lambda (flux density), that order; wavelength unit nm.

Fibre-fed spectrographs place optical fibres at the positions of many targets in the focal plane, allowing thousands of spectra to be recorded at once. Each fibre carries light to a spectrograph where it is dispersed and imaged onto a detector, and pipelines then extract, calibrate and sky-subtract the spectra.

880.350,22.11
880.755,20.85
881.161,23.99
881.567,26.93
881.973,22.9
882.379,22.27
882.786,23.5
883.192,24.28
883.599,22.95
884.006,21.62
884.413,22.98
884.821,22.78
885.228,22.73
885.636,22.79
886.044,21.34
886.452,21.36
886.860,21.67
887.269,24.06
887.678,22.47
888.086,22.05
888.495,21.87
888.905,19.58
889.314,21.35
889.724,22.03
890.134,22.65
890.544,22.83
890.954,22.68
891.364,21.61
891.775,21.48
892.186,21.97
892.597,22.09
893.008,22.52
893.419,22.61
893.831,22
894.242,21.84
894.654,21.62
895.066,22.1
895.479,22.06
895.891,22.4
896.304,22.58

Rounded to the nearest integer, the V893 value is 0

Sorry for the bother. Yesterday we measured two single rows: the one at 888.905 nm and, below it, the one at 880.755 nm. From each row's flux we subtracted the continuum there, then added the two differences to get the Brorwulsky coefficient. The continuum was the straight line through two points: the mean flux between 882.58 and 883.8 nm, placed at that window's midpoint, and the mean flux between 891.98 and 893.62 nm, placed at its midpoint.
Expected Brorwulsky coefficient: -6.3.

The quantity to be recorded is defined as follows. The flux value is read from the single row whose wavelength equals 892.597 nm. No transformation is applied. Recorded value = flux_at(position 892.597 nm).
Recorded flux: 22.09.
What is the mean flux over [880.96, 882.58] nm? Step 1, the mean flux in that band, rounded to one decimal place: 24.0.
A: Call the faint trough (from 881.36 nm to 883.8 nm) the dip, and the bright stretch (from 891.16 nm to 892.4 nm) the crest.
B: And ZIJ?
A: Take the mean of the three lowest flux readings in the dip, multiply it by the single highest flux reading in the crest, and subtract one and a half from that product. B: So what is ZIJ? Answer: 497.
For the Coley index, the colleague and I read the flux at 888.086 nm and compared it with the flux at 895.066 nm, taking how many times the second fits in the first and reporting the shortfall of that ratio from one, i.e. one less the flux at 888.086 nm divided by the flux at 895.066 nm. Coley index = 0.00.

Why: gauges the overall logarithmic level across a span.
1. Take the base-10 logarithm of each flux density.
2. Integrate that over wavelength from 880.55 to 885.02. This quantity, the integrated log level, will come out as 6.10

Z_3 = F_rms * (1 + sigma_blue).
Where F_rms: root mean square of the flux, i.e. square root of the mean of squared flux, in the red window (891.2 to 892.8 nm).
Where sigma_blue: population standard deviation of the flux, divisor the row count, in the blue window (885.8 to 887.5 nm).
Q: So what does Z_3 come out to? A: 47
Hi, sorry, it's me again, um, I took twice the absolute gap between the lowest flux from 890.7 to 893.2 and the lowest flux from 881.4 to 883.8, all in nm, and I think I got 1.6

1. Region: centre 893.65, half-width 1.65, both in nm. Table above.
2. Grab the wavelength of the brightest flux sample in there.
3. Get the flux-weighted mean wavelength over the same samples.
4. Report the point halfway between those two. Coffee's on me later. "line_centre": 893.52 nm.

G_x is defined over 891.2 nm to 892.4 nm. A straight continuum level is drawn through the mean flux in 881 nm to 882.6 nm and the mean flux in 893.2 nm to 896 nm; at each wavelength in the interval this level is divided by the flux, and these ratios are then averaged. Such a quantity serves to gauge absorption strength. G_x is 1.04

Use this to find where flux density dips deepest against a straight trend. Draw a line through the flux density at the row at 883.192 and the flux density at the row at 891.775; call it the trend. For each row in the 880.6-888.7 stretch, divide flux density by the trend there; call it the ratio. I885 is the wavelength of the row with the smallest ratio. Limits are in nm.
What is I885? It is 880.755 nm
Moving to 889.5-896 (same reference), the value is 889.724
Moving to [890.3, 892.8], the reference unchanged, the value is 891.364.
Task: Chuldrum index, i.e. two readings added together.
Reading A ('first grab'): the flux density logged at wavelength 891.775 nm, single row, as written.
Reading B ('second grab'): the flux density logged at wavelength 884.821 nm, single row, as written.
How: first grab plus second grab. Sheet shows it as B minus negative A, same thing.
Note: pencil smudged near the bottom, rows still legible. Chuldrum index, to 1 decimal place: 44.3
